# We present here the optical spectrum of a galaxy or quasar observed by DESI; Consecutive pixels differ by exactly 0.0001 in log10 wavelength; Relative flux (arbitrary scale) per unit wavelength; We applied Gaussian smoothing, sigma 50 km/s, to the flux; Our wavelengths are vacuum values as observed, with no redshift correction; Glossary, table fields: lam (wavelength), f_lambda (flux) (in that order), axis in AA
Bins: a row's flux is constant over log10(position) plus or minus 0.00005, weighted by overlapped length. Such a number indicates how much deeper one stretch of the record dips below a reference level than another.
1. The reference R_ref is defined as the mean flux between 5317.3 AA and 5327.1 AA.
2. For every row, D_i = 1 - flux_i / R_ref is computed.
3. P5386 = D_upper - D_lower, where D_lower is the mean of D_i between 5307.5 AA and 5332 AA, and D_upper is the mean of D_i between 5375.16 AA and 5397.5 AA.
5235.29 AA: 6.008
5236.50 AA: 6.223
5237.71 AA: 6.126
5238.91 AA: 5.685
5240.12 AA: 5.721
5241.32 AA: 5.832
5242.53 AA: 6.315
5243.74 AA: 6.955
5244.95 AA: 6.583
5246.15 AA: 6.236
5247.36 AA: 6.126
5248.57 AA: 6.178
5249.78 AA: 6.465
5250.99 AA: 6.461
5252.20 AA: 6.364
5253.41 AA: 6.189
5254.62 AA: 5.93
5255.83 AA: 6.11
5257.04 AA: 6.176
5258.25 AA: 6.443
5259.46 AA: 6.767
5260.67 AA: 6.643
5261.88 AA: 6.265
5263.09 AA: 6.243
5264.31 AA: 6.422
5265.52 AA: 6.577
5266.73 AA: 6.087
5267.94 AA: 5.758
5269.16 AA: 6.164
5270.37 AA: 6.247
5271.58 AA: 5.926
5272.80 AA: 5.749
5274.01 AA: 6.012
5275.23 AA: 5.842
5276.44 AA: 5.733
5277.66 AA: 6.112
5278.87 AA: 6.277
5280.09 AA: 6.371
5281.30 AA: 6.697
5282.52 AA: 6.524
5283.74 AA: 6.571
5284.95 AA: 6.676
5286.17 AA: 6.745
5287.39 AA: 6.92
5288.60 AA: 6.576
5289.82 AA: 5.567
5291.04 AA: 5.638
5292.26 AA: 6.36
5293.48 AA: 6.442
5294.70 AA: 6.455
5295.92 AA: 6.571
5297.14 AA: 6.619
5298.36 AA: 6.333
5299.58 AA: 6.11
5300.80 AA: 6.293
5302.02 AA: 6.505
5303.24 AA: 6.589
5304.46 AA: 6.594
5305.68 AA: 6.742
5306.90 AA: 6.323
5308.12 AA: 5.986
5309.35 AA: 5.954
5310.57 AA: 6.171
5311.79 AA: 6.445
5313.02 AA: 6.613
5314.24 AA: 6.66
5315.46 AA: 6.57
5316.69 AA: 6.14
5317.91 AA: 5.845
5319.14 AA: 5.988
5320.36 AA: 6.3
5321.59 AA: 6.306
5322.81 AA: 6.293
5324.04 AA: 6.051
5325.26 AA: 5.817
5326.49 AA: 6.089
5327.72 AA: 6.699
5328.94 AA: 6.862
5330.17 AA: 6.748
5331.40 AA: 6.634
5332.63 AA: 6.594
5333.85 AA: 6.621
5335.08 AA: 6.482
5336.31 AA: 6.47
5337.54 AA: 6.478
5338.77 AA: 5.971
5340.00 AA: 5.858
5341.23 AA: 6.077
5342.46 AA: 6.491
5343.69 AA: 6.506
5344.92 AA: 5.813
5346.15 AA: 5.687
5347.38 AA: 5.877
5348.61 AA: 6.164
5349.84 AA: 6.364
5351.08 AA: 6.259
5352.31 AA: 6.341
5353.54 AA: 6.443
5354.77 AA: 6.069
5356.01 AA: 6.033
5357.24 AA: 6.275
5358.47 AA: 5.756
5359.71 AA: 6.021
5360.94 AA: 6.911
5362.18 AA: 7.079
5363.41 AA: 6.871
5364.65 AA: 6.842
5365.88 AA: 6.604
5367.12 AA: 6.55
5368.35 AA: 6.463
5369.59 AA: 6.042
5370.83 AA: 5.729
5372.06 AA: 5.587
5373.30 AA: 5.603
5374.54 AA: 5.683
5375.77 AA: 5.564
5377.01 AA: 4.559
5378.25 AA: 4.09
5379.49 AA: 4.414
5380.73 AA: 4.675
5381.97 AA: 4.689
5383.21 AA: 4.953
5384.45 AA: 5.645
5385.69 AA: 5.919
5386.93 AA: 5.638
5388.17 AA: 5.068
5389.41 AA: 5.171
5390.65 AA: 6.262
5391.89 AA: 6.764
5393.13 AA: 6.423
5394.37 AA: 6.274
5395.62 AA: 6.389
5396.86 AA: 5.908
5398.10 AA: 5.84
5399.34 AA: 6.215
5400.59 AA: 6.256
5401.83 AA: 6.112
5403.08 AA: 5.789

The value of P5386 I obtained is 0.14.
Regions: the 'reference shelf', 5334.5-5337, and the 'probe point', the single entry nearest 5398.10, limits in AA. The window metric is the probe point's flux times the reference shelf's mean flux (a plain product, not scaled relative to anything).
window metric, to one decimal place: 37.8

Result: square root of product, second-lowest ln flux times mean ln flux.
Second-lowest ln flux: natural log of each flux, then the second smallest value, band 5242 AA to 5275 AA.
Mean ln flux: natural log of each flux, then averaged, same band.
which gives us 1.79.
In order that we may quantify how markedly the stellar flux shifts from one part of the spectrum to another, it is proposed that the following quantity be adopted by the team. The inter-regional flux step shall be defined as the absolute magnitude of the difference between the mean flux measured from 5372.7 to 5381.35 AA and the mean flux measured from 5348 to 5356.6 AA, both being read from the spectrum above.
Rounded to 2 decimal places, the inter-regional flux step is 1.30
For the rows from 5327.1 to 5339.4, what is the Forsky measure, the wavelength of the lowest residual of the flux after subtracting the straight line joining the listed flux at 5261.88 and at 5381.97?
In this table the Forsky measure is 5338.77 AA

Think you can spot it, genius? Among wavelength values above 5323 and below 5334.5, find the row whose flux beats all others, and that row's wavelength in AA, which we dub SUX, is 5328.94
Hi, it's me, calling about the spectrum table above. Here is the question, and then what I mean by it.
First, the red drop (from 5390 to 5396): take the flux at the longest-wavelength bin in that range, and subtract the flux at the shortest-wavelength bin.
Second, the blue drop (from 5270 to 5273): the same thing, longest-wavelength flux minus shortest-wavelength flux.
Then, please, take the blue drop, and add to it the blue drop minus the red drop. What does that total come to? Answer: -1.1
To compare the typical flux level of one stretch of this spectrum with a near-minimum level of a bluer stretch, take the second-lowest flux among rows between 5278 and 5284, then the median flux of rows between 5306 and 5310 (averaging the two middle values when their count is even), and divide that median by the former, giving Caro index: 0.94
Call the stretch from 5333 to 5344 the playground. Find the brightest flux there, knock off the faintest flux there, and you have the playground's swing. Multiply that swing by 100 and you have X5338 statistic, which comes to 76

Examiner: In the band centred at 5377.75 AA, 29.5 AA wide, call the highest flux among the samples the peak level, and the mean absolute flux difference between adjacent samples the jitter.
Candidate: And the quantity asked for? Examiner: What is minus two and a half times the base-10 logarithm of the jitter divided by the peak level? 3.33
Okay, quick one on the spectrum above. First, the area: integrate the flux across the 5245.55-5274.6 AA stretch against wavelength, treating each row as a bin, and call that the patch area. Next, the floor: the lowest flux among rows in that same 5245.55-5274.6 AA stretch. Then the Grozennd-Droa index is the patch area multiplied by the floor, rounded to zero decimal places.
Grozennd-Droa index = 1041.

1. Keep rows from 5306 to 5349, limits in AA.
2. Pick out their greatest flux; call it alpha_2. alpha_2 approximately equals 6.862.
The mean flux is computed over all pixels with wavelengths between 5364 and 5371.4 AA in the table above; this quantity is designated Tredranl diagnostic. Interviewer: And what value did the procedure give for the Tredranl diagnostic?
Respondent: 6.37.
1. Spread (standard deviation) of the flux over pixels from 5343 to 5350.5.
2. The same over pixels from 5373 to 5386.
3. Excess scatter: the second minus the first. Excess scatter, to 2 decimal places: 0.30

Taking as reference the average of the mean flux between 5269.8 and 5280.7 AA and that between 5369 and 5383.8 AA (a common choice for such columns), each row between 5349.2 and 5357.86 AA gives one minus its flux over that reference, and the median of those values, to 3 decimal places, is -0.124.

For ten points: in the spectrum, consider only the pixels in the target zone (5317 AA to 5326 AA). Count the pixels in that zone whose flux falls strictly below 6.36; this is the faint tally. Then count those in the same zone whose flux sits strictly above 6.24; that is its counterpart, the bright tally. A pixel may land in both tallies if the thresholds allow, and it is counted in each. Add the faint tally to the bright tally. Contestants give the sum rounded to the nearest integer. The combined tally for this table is 10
